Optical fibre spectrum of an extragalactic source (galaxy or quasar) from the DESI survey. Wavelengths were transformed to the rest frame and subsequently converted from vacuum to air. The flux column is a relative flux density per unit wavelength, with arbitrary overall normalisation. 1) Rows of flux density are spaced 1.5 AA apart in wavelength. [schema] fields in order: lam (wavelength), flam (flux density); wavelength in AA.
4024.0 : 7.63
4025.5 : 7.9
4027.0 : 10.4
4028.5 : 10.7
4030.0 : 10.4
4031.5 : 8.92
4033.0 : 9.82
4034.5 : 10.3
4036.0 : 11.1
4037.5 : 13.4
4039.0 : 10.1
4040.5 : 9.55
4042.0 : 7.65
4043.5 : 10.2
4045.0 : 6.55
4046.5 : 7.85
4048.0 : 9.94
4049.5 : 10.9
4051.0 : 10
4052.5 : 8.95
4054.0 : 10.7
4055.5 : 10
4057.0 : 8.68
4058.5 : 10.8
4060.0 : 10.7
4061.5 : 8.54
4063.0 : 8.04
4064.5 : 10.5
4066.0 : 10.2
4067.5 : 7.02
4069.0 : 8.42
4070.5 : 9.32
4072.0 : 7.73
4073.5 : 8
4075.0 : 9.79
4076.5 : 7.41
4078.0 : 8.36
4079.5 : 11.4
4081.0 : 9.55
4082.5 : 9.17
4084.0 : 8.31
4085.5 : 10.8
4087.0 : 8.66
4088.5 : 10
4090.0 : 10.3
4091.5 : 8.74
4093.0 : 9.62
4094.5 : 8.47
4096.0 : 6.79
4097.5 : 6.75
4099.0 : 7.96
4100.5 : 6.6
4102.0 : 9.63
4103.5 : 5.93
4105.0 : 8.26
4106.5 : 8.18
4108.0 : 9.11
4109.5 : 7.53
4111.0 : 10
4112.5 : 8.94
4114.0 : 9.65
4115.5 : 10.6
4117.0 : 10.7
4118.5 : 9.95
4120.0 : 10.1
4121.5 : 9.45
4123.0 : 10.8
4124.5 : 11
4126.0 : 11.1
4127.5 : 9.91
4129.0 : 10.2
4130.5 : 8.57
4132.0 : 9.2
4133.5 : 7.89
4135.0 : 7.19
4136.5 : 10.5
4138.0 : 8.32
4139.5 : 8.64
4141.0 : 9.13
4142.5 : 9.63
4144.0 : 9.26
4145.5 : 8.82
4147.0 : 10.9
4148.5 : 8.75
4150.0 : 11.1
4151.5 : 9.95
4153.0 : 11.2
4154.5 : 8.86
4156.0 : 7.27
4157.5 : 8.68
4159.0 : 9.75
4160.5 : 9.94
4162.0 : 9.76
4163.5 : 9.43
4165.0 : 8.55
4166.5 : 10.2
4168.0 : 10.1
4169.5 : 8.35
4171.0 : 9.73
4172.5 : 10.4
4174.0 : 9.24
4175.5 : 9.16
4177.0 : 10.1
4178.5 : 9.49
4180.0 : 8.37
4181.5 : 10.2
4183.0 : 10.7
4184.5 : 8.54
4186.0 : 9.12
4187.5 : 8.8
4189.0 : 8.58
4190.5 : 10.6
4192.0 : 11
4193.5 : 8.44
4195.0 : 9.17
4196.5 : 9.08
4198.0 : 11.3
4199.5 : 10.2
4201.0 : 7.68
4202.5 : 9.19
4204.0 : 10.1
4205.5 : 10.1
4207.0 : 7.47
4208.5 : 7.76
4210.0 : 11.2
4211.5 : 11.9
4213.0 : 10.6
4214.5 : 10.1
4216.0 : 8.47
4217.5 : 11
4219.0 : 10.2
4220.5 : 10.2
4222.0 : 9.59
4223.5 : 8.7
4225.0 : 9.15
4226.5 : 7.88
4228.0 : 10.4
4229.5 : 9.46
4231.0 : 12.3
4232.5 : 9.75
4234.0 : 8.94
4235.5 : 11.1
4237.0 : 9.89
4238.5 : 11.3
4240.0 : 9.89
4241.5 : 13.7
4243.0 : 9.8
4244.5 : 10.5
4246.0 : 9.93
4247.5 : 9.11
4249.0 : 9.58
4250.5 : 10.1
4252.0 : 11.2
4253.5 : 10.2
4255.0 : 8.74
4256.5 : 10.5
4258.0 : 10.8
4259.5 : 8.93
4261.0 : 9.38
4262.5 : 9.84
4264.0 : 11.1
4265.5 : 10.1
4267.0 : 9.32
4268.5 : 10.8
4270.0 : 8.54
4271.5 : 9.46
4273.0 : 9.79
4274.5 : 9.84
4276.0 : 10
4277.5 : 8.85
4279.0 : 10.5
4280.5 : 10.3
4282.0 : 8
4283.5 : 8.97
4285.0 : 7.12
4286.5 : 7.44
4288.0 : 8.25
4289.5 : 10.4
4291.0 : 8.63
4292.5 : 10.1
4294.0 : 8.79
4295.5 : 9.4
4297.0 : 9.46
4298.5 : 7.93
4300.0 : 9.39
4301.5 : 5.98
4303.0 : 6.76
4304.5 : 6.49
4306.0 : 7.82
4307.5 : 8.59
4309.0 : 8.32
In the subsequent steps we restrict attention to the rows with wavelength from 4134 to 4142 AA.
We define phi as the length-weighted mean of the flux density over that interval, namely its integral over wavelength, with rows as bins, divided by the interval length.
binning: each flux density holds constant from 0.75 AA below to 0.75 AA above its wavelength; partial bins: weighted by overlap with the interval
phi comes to 8.8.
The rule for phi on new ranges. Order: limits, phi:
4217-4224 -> 9.9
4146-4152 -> 10.1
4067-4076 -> 8.4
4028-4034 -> 9.9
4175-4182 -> 9.4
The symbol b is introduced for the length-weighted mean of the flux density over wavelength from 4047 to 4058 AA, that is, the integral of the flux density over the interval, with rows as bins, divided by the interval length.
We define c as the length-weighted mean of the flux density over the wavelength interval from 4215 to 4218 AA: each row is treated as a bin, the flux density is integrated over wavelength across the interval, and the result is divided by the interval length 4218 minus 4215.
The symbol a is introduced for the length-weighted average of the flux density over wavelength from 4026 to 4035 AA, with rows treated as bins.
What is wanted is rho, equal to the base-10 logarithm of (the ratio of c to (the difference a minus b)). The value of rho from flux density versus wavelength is 1.76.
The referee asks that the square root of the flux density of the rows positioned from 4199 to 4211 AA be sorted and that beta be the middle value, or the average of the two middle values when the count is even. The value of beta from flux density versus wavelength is 3.10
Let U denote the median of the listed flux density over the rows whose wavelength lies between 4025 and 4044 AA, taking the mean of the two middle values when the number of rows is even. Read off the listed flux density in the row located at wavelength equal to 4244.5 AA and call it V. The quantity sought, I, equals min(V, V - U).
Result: 0.3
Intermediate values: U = 10.2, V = 10.5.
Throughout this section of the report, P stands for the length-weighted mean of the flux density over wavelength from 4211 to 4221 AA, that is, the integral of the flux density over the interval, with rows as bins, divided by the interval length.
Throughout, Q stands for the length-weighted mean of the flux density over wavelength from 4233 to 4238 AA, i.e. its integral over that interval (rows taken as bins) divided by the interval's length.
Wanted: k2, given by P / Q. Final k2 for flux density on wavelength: 1.03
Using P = 10.3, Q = 10.0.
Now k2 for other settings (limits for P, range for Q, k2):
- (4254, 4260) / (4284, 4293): 1.14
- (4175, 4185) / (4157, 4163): 1.00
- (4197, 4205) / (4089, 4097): 1.11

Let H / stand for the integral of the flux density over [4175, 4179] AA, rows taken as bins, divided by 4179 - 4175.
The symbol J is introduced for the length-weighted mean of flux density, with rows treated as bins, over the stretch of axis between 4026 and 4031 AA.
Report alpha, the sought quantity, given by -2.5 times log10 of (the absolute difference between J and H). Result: 0.4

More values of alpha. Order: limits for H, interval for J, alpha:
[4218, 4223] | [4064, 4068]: 0.4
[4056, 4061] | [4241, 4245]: -0.2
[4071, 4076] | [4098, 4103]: 0.6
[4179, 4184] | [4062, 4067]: 1.4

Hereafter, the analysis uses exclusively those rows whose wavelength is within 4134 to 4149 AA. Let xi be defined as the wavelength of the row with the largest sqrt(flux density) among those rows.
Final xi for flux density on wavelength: 4147.0 AA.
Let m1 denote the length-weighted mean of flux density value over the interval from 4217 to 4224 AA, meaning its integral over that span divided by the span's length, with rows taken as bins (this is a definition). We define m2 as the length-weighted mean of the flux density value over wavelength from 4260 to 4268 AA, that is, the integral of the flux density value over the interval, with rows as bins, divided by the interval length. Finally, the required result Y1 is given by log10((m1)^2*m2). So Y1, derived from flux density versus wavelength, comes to 2.99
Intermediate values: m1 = 9.9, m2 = 9.9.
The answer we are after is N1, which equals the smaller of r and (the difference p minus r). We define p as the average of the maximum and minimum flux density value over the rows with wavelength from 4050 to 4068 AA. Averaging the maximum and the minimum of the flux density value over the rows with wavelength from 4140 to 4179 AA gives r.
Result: -0.3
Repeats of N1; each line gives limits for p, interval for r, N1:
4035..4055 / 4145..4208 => 0.7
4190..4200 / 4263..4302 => 1.3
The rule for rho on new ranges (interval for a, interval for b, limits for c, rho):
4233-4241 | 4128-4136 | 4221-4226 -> 0.75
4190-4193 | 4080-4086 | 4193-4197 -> 0.89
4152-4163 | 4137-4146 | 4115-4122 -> 1.46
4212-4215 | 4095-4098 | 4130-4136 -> 0.36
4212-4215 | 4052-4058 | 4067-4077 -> 0.99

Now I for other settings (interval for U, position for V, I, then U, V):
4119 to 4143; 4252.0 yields 1.7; 9.5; 11.2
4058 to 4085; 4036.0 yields 2.2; 8.9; 11.1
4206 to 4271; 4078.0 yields -1.6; 9.9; 8.36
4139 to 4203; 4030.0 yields 1.1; 9.3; 10.4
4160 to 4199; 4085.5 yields 1.3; 9.5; 10.8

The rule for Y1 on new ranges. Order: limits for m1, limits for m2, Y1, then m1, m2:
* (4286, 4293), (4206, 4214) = 2.90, 9.0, 9.8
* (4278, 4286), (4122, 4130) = 2.92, 8.9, 10.5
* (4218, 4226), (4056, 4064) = 2.93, 9.6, 9.4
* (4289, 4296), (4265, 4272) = 2.93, 9.4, 9.6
